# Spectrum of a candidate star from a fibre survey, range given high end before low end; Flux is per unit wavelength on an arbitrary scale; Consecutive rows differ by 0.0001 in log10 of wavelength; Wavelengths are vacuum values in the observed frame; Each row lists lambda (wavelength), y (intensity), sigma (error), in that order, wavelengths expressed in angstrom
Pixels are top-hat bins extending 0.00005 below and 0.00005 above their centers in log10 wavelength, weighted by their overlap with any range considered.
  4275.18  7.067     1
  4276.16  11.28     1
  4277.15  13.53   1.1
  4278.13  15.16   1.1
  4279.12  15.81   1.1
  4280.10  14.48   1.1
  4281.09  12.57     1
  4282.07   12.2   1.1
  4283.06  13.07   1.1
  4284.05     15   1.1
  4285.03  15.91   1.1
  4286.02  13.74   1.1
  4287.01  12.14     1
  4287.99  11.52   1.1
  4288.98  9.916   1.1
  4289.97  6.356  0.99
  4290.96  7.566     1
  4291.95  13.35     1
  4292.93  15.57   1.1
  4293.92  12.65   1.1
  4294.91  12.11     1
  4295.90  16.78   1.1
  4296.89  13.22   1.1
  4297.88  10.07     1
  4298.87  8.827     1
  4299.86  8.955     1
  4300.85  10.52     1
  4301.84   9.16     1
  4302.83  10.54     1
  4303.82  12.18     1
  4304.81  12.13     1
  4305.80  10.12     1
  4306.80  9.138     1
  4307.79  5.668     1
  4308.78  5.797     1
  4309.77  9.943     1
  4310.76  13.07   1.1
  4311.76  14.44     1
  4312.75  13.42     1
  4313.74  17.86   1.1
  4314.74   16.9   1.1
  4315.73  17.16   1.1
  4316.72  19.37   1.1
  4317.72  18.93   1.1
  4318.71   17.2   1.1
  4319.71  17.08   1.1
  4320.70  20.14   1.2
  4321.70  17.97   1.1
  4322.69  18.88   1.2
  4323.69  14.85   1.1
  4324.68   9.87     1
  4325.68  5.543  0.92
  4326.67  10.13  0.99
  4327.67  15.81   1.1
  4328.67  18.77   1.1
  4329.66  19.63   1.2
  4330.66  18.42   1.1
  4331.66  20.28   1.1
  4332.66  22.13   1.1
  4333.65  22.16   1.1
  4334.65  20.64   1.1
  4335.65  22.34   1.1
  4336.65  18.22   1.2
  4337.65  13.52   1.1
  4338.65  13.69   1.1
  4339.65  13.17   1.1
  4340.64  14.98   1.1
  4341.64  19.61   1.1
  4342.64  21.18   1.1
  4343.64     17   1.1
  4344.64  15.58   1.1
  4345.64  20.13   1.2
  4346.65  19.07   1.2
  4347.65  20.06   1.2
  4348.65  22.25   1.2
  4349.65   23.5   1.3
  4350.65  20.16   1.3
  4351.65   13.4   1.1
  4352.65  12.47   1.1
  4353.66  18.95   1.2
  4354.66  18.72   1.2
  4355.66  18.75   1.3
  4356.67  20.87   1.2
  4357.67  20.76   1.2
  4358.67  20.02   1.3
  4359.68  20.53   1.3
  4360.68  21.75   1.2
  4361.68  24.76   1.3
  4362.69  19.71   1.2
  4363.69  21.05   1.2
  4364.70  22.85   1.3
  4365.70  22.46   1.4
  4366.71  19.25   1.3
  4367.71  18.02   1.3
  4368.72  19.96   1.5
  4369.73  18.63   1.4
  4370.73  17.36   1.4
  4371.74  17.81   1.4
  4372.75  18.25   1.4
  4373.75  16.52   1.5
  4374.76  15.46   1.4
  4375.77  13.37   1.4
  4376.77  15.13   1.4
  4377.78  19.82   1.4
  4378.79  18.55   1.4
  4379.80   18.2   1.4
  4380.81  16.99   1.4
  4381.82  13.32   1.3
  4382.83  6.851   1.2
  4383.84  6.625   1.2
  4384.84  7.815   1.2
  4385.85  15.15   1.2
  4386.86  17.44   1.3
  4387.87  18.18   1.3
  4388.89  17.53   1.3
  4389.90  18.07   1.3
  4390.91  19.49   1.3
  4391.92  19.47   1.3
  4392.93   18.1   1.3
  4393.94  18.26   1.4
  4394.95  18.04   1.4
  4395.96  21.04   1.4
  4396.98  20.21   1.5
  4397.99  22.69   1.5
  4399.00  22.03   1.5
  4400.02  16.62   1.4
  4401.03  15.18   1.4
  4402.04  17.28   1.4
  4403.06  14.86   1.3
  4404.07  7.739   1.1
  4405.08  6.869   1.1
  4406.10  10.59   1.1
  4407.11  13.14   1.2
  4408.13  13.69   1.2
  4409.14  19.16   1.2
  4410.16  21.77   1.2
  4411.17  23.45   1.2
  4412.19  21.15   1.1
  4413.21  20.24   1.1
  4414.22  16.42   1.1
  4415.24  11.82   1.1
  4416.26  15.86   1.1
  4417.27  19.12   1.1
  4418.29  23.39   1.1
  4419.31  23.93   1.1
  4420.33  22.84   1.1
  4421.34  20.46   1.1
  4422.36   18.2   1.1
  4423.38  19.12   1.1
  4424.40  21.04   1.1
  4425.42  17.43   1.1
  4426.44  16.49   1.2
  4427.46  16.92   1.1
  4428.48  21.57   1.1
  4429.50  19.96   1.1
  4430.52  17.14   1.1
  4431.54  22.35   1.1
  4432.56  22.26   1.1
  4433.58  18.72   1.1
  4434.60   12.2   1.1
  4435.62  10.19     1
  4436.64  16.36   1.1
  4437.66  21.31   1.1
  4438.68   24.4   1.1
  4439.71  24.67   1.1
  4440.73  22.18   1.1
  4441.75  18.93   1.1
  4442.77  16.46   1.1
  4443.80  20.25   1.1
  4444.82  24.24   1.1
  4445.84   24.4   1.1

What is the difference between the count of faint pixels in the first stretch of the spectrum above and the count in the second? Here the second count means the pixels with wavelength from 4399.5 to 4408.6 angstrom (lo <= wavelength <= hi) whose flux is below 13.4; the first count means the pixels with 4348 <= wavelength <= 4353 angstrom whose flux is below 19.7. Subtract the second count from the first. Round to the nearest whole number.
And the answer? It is -2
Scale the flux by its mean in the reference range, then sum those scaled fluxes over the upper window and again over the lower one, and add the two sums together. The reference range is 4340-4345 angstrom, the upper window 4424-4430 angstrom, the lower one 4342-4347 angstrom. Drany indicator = 11.7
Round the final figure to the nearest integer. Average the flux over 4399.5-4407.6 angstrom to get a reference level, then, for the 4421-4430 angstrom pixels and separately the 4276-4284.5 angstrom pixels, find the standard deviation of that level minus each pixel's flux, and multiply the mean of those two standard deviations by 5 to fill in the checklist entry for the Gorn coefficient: 8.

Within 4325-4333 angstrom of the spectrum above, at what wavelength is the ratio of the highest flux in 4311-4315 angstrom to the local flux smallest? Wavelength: 4332.66 angstrom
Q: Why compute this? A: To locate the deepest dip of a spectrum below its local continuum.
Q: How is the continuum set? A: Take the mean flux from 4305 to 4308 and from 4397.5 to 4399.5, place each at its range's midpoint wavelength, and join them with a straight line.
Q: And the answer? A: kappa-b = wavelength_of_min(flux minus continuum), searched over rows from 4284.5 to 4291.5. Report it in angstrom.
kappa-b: 4289.97 angstrom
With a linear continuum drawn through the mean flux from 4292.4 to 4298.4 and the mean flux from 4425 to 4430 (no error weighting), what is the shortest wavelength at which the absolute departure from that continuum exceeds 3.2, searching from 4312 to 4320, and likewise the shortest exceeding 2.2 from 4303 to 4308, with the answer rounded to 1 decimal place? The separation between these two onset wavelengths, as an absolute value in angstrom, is 7.9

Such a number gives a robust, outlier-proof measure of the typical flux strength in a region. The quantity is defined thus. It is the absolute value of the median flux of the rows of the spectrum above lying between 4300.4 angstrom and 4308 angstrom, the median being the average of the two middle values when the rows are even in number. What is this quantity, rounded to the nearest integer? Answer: 10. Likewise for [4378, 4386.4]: 14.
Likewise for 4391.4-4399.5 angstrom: 20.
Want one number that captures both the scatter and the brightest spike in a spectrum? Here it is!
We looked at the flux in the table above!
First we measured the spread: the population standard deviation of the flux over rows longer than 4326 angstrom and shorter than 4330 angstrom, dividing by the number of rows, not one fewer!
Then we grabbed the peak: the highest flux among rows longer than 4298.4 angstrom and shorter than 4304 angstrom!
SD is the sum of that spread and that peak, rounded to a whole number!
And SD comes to 16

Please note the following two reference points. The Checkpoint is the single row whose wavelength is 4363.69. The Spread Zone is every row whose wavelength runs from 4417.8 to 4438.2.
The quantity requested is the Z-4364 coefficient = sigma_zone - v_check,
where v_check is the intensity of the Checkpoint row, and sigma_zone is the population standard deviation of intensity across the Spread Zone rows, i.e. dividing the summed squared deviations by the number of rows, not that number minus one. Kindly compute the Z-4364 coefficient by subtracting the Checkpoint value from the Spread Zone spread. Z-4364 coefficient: -18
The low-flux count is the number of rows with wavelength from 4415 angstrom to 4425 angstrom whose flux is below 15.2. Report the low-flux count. 1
